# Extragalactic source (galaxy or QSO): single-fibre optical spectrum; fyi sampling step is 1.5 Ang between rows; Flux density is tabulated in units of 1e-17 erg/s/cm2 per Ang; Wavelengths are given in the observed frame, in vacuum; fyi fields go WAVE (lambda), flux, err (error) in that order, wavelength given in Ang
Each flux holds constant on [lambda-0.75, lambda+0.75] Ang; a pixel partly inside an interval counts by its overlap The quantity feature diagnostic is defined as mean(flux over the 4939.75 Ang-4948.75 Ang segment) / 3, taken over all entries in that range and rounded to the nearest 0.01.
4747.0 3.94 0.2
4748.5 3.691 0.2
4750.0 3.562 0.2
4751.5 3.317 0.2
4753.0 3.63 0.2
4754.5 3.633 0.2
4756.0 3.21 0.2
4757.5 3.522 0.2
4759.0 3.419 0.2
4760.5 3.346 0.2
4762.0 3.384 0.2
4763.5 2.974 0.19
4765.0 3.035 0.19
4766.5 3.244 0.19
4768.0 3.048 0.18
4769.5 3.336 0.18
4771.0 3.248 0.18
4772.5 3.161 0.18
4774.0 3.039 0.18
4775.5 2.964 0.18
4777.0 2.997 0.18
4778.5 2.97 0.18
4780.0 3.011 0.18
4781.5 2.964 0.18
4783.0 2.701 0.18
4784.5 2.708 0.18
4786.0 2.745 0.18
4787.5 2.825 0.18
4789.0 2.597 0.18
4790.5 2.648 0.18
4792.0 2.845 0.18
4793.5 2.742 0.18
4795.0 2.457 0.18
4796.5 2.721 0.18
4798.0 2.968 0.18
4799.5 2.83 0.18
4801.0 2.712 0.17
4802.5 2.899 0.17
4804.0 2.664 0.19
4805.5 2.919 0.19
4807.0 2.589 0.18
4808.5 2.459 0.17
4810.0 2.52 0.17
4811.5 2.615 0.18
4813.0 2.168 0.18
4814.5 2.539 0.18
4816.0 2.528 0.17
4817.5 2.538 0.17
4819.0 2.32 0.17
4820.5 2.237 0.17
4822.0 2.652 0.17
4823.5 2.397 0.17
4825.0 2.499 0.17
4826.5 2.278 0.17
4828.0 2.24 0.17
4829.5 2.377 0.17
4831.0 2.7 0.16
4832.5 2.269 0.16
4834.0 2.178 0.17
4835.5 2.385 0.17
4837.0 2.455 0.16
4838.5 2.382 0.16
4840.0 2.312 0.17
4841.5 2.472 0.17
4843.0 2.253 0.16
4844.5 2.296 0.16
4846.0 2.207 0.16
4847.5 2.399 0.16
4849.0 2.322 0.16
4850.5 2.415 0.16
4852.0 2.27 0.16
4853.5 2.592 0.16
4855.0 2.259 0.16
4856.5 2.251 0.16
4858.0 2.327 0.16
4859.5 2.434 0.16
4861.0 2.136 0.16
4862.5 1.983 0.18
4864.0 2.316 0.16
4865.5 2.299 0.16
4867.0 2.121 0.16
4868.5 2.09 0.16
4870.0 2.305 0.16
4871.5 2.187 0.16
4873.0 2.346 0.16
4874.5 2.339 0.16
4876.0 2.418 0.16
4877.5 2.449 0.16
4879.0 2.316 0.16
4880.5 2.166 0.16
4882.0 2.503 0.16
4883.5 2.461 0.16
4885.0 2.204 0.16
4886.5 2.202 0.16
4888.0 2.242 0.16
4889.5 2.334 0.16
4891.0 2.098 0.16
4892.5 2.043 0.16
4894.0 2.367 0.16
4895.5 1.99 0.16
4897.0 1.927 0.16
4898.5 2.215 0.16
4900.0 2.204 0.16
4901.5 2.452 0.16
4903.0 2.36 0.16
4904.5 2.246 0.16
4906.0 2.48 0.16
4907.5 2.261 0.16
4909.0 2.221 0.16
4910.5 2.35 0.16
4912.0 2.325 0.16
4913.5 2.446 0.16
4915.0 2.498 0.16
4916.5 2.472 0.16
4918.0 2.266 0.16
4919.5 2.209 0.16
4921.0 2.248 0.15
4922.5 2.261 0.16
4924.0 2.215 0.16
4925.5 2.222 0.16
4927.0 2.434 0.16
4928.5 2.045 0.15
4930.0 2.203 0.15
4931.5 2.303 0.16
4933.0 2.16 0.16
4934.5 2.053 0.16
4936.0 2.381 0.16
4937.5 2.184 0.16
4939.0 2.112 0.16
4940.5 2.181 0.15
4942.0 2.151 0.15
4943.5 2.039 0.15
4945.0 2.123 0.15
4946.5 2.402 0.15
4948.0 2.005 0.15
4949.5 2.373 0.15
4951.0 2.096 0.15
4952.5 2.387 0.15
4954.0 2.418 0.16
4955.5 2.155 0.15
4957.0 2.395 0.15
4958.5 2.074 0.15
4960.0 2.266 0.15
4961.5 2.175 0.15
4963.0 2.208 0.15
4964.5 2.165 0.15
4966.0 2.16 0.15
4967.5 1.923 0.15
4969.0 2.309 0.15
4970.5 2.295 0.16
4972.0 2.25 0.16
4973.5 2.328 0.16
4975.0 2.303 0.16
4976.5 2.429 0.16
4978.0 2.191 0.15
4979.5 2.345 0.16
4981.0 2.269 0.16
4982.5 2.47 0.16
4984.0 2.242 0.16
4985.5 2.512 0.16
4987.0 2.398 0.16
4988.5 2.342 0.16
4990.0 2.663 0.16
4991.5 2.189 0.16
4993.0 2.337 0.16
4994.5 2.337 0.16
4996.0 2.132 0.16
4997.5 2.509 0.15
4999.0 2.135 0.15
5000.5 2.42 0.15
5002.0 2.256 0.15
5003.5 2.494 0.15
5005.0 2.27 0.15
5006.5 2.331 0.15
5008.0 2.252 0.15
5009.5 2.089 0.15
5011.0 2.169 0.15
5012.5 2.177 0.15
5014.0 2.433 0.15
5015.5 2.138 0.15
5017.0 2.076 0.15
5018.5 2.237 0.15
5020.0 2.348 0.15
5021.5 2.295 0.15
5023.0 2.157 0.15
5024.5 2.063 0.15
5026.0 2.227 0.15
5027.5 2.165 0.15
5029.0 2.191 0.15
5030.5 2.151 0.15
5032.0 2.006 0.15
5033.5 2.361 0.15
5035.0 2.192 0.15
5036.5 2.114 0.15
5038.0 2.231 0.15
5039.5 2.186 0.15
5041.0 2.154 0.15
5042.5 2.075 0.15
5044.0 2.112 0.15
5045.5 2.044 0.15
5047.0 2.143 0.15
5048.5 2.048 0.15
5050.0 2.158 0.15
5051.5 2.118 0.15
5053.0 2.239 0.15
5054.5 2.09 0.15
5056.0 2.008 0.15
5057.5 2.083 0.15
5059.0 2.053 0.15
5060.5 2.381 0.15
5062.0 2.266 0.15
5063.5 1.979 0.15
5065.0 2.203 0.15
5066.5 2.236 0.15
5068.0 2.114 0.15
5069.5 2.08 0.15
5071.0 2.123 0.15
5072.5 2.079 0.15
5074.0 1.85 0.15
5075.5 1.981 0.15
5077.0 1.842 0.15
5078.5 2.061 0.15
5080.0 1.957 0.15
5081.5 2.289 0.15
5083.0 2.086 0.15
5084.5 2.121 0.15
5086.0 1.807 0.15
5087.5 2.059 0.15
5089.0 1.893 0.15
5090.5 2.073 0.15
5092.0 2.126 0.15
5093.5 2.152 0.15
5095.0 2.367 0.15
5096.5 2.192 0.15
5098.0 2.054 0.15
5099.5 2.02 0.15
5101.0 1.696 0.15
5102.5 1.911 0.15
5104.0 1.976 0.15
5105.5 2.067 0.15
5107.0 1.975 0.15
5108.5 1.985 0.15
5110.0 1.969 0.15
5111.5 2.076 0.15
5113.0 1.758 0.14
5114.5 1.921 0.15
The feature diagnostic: 0.72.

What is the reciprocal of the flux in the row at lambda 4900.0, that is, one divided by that 0.45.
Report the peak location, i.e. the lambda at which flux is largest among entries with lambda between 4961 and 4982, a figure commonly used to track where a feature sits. 4976.5 Ang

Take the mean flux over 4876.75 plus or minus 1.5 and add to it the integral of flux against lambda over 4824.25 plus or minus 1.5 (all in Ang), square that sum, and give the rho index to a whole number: 96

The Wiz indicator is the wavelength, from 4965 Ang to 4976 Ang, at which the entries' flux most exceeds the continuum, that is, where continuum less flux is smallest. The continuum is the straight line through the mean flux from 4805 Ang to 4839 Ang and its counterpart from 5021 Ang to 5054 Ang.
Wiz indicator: 4973.5 Ang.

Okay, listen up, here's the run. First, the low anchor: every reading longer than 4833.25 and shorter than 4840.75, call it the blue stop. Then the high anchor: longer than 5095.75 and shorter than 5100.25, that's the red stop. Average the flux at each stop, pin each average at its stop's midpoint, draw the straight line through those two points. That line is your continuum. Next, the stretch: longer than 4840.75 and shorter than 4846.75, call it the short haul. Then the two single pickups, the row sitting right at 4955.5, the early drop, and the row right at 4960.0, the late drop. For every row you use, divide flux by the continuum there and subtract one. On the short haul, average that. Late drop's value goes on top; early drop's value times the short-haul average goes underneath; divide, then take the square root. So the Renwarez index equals 7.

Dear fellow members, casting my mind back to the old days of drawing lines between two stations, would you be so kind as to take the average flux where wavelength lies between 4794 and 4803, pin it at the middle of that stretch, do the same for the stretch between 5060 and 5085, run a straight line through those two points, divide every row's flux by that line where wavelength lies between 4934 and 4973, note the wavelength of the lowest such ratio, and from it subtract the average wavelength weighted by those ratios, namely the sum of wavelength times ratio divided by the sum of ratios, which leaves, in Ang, 14.1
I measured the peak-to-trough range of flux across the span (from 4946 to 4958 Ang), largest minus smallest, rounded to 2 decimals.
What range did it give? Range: 0.41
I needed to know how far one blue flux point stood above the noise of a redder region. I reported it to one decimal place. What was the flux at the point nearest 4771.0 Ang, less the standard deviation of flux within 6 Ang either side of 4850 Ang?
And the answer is 3.1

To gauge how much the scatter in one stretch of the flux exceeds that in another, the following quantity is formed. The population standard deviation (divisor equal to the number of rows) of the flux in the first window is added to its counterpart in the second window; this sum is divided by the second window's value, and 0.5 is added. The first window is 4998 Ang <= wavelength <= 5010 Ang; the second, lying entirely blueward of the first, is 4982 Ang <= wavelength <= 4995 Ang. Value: 2.4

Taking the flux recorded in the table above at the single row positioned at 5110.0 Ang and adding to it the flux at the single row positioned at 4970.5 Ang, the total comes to 4.3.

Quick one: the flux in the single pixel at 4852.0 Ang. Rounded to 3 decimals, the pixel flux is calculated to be 2.270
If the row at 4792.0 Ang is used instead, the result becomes 2.845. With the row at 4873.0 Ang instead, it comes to 2.346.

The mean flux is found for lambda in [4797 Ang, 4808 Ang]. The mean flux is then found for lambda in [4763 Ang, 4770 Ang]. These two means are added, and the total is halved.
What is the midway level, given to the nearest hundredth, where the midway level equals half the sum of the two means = 2.96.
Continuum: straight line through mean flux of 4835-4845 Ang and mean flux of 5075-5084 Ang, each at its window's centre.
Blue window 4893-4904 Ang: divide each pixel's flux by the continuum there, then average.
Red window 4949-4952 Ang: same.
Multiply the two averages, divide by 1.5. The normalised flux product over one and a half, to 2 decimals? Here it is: 0.65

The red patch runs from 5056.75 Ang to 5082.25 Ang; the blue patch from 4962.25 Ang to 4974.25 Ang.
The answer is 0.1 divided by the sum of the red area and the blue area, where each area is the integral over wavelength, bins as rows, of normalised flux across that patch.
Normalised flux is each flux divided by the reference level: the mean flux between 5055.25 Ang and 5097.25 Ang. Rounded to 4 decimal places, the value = 0.0026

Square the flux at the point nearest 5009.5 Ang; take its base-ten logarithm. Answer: 0.64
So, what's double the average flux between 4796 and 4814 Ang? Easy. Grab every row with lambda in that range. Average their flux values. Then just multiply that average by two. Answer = 5.3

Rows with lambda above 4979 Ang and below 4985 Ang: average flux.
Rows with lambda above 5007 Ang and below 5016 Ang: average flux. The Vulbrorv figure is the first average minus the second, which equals 0.12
